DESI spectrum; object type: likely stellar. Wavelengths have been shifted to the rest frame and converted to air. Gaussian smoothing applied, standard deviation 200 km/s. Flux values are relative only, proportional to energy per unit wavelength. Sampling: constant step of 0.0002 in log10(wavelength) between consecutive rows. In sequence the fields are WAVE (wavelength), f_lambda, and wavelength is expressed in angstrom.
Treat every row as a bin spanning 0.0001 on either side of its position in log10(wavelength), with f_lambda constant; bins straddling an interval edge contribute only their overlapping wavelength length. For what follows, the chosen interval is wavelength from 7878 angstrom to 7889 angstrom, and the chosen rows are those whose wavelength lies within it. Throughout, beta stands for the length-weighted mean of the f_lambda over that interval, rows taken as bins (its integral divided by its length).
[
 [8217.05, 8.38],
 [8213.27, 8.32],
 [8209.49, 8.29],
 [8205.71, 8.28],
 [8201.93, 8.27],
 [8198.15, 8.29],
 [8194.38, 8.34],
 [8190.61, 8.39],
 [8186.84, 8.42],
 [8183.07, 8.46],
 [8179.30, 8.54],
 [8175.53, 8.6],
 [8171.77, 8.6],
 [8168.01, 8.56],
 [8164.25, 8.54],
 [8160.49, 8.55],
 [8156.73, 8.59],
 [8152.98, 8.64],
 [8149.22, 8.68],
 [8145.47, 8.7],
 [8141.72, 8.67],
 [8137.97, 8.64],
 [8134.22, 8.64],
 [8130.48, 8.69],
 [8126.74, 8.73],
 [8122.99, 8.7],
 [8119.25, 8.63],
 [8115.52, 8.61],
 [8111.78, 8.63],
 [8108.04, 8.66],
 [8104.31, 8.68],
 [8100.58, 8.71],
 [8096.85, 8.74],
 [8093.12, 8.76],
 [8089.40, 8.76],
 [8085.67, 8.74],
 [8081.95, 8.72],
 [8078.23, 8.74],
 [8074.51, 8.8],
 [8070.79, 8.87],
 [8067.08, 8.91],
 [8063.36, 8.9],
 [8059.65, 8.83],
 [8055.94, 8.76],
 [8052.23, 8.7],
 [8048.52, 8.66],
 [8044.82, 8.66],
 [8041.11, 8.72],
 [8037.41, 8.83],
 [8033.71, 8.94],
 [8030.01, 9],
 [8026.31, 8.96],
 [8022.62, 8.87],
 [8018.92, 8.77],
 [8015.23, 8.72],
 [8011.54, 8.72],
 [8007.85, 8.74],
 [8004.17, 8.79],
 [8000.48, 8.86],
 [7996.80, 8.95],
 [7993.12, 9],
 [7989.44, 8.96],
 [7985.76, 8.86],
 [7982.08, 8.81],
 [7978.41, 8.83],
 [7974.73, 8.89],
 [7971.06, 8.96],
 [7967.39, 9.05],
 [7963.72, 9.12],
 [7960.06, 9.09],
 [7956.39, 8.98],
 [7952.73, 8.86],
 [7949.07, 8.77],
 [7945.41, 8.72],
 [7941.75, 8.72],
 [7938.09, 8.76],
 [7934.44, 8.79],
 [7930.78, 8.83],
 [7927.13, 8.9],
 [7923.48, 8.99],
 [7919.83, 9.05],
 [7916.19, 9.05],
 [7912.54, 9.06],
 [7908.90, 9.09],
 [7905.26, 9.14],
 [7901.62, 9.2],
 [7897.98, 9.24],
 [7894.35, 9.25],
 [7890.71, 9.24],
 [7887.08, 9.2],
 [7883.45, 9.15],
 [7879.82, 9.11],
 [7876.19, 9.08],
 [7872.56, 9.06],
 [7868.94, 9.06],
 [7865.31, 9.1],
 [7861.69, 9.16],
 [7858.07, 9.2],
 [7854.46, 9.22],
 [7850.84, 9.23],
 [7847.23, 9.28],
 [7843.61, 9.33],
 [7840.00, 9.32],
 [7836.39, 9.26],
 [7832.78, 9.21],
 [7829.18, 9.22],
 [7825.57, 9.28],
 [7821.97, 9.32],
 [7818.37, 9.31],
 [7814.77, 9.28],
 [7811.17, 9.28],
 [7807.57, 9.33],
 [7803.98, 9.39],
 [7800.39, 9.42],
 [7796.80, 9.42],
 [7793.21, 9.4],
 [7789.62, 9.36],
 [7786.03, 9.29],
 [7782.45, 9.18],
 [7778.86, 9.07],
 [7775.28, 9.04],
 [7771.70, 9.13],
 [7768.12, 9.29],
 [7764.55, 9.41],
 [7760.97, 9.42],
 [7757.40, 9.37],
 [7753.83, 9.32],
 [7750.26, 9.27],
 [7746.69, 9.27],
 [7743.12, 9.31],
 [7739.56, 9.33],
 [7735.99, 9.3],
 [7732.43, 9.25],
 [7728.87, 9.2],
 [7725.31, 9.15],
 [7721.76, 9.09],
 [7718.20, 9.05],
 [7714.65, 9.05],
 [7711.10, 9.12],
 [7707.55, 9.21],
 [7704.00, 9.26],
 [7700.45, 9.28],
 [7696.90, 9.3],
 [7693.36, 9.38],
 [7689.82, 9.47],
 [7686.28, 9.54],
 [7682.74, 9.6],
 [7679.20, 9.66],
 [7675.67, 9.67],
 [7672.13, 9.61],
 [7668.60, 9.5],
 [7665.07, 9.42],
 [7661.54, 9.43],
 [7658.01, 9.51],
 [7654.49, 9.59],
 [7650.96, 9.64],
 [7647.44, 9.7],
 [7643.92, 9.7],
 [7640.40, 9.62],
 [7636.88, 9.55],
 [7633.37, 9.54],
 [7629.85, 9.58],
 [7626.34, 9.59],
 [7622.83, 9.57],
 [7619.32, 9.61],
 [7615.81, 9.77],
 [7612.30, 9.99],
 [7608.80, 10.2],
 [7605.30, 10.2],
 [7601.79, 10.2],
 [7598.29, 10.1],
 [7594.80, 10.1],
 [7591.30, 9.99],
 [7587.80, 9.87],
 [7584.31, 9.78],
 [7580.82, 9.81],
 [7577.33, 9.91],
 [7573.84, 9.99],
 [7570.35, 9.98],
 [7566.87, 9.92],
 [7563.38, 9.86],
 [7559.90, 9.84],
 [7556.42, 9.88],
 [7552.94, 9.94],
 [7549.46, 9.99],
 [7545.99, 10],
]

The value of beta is 9.16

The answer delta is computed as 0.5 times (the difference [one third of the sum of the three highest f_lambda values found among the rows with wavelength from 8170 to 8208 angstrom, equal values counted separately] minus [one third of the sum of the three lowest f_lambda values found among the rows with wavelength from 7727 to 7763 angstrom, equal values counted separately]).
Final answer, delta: -0.3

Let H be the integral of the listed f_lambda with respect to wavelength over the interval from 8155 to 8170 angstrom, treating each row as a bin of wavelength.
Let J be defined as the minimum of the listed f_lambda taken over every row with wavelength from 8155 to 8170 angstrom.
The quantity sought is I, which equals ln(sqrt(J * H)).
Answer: 3.50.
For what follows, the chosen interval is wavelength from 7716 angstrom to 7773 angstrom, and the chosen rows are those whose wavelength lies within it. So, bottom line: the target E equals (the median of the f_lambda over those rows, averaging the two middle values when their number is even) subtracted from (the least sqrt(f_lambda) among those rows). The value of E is -6.27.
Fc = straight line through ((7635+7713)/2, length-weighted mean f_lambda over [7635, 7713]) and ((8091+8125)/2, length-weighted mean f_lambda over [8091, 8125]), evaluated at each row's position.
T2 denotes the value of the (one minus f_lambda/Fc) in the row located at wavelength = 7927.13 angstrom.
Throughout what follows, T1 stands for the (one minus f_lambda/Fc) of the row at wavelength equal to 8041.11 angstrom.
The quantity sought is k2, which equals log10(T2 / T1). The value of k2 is 0.1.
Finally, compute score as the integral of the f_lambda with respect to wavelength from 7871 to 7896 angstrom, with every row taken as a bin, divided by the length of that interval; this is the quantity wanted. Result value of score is 9.2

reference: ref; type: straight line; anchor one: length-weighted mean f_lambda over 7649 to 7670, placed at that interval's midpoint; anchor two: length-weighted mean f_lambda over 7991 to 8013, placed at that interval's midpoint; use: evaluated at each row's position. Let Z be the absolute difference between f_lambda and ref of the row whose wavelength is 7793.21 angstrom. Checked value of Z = 0.144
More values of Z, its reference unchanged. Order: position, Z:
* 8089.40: 0.081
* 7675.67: 0.185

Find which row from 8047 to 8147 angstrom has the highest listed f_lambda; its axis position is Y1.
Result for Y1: 8067.08 angstrom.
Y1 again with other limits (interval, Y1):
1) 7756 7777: 7760.97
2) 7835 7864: 7843.61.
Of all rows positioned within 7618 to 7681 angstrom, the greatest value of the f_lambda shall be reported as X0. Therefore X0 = 9.7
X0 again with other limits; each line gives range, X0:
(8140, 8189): 8.7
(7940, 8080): 9.12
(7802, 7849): 9.39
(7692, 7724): 9.38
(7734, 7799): 9.42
